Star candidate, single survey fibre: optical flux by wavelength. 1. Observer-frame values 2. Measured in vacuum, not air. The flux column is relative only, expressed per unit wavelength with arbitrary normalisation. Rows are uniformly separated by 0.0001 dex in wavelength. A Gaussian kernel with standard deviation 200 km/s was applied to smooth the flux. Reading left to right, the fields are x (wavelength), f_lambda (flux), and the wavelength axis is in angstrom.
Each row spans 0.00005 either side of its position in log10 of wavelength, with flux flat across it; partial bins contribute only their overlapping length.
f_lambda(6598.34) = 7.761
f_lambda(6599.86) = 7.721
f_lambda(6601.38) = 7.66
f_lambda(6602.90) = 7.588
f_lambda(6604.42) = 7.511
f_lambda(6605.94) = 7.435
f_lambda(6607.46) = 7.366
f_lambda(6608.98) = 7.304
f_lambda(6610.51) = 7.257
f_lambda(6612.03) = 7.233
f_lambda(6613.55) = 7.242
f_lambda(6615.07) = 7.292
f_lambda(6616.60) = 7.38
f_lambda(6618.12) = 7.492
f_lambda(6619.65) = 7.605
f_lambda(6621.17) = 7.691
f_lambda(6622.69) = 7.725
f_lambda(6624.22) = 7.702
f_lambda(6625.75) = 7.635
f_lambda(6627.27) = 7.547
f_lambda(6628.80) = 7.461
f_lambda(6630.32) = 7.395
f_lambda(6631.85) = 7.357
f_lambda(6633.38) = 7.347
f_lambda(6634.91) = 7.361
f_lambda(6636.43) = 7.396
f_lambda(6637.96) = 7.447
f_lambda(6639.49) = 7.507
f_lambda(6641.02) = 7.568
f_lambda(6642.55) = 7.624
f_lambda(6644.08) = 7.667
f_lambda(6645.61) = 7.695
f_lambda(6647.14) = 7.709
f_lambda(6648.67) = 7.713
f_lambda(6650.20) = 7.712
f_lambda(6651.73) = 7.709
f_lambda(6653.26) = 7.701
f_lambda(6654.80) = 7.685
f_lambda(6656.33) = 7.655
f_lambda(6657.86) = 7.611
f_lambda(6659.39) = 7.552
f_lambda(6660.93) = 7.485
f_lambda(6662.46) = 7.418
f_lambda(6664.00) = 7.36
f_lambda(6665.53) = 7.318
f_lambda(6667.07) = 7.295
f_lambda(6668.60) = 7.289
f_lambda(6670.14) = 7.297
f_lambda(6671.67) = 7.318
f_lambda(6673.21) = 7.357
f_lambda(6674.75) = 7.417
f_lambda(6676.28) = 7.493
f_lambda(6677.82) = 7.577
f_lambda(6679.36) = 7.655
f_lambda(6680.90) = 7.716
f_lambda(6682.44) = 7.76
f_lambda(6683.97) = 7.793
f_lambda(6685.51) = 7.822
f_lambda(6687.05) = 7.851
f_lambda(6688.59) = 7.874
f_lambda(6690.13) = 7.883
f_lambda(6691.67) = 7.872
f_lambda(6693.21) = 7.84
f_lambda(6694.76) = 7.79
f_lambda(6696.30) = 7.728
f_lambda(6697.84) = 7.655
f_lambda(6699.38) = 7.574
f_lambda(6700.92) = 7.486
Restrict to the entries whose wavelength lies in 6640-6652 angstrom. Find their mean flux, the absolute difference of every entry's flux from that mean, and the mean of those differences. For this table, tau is 0.041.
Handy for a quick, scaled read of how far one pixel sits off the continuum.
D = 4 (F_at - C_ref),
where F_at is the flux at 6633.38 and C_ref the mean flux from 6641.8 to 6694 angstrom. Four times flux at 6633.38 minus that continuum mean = -1.0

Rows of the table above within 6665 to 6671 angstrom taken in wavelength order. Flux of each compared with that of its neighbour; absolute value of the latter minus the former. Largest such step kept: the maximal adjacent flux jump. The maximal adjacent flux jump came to 0.023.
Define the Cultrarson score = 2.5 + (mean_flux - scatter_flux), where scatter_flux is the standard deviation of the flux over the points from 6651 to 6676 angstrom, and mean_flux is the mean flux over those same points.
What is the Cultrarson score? 9.8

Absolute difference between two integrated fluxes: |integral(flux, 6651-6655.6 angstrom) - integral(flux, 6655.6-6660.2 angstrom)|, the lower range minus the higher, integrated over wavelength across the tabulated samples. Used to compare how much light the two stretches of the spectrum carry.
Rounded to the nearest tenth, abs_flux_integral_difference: 0.4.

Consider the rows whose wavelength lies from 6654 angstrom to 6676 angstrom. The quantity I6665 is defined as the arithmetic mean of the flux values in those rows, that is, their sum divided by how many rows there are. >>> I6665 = 7.43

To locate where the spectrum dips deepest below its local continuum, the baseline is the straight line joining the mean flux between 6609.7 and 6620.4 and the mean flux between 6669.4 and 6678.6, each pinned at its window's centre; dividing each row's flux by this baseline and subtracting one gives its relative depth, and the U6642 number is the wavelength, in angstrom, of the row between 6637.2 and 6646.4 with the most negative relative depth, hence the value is 6637.96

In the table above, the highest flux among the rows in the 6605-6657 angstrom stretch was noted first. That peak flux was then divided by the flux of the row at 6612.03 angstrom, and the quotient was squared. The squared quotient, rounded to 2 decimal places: 1.14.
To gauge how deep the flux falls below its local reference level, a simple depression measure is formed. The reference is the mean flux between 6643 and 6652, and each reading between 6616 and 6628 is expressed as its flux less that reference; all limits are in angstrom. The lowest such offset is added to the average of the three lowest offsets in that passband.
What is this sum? -0.5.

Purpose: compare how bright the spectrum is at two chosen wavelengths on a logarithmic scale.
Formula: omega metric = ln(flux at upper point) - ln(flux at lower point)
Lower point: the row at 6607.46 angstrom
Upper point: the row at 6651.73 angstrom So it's 0.05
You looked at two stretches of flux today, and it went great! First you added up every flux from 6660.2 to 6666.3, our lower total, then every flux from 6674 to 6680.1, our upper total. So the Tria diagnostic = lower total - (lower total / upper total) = 28.6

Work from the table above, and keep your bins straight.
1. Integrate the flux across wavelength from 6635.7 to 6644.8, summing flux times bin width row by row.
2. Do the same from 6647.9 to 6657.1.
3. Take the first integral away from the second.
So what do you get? 2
